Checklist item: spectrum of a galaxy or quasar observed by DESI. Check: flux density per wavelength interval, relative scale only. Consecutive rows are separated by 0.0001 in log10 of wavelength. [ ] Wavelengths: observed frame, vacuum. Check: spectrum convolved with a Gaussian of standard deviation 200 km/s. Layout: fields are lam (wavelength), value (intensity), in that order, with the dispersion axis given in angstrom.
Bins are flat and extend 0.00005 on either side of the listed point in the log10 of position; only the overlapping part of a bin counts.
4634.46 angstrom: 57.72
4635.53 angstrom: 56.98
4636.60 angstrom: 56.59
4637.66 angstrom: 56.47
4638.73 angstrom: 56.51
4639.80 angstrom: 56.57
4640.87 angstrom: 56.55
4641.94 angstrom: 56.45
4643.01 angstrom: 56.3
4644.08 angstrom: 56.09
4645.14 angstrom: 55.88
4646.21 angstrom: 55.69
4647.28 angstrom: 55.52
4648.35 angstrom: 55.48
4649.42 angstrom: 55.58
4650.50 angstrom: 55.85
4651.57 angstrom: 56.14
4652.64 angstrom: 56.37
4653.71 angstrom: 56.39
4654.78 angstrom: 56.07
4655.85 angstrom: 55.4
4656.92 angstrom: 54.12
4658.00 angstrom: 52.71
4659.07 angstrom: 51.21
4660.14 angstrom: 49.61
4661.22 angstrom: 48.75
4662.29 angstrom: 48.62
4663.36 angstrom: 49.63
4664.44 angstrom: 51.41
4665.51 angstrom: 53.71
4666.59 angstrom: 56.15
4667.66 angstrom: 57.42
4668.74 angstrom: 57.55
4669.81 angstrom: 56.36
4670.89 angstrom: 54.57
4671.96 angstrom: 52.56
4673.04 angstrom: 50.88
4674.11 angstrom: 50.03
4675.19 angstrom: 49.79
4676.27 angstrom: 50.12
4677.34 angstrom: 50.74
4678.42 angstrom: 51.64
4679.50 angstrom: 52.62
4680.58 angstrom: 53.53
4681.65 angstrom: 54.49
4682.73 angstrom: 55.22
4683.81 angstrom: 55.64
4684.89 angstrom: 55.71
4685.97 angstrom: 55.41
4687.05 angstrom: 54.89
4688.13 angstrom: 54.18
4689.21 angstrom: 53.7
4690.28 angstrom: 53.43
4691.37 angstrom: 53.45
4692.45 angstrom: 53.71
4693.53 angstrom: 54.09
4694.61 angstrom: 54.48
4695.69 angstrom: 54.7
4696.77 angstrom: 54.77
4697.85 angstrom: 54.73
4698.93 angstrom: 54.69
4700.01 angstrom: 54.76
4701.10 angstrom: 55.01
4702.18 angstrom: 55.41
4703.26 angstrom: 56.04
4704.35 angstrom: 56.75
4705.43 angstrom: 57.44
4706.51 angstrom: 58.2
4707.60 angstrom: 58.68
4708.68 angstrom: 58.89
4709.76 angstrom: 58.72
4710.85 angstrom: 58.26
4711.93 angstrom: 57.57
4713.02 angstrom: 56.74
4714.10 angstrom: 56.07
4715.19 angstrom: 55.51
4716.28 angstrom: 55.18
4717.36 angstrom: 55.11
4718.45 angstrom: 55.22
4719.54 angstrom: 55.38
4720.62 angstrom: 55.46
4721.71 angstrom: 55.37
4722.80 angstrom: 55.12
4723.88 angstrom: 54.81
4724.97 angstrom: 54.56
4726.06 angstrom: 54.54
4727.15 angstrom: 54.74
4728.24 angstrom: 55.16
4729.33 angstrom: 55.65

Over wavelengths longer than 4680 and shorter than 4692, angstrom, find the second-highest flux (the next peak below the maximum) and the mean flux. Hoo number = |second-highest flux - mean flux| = 1.1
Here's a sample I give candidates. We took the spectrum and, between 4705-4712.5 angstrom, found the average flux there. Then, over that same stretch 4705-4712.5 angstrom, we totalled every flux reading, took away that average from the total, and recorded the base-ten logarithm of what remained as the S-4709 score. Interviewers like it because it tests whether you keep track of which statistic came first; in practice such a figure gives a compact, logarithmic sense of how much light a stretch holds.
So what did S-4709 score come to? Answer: 2.54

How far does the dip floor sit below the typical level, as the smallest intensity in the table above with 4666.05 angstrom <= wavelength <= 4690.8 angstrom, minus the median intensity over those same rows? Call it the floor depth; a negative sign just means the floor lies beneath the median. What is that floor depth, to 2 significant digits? -4.4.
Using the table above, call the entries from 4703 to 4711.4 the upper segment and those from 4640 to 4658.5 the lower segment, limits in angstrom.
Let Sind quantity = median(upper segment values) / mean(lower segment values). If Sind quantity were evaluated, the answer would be 1.05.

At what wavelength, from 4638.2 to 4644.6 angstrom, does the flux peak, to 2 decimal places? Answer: 4639.80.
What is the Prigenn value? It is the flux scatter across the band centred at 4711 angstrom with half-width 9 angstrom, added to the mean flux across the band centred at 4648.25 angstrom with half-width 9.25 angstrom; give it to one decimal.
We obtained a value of 57.3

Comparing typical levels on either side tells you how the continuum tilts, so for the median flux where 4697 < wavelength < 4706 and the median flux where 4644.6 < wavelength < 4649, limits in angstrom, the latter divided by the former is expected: 1.01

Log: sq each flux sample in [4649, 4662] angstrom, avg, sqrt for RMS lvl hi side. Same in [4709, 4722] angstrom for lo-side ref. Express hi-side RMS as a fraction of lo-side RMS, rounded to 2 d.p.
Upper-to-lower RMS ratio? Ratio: 0.96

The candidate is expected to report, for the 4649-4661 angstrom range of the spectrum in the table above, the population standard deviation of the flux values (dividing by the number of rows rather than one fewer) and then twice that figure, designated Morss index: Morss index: 4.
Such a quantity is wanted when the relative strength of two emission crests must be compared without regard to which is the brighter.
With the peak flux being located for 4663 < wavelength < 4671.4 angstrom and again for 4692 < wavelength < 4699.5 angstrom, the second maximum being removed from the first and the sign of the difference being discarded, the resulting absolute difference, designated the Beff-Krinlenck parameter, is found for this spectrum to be 2.8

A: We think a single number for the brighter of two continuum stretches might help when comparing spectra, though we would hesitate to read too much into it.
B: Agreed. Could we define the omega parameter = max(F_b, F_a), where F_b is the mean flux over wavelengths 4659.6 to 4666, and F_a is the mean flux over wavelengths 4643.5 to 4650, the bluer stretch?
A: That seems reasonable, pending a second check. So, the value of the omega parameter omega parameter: 55.7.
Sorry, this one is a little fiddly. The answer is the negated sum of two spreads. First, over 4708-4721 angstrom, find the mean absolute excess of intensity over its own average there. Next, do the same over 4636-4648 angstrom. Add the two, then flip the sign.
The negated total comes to -1.6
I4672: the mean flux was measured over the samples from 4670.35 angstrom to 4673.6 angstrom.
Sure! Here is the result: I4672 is 52.7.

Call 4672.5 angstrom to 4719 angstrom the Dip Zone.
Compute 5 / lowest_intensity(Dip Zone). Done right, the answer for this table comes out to 0.100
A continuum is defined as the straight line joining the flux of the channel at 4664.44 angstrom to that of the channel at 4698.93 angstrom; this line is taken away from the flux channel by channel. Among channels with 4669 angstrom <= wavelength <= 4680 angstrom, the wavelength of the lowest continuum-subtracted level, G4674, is 4675.19 angstrom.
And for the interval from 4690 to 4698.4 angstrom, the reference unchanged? 4691.37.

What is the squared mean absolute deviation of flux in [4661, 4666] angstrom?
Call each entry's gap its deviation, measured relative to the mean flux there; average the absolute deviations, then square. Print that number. 2.9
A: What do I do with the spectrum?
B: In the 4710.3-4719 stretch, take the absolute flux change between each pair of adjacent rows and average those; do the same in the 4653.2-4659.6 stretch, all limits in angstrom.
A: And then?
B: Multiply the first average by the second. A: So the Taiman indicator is 0.48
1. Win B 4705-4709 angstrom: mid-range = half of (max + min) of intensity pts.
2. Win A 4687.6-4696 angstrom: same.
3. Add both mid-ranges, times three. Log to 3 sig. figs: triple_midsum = 337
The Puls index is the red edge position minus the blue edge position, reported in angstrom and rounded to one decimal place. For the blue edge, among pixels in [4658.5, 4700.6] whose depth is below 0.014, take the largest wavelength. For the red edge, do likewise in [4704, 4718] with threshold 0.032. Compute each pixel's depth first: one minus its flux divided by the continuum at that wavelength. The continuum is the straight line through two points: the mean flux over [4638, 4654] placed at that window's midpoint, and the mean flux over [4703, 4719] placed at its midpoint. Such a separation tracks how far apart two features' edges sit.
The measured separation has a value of 45.4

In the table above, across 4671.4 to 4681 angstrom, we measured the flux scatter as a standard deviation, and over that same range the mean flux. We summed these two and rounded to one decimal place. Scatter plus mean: 52.6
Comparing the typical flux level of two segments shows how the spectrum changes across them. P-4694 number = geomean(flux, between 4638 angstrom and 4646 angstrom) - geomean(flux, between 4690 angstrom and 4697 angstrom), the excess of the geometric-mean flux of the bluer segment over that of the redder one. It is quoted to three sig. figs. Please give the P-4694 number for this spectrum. 2.25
